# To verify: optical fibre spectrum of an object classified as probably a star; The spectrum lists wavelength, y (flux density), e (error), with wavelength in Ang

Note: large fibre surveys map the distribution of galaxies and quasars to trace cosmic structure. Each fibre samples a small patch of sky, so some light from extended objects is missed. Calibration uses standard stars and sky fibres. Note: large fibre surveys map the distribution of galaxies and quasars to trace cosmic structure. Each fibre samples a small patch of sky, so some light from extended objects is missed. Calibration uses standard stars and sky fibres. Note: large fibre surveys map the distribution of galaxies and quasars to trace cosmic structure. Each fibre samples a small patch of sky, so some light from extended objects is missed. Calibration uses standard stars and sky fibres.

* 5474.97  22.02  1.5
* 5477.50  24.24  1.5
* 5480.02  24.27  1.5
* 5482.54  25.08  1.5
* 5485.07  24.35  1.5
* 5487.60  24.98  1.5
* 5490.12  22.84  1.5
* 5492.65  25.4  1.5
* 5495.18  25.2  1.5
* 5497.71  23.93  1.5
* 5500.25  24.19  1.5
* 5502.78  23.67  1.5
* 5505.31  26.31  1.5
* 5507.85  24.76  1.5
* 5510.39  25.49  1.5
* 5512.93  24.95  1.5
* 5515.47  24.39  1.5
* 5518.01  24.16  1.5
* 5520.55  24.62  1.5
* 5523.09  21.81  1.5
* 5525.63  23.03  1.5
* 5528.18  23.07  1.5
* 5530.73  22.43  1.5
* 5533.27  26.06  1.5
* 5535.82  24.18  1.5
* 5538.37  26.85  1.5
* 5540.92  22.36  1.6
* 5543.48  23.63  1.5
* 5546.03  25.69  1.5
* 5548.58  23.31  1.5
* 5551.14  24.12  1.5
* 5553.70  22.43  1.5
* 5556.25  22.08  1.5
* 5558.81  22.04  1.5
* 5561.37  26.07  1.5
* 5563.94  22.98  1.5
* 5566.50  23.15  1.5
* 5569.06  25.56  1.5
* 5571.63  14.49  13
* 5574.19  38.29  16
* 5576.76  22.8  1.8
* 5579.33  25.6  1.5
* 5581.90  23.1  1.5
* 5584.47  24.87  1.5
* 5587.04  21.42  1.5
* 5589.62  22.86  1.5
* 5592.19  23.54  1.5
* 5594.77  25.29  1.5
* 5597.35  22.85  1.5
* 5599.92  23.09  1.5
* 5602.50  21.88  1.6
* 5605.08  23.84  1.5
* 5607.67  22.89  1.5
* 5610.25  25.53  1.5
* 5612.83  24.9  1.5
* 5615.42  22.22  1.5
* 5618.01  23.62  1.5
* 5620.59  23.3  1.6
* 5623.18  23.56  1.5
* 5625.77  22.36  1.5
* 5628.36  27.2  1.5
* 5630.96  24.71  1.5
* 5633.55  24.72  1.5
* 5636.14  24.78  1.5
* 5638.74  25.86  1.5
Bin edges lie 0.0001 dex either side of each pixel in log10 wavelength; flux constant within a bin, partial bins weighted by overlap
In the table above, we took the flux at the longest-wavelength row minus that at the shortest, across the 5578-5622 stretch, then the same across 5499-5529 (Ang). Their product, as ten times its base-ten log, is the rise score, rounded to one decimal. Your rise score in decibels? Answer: 4.1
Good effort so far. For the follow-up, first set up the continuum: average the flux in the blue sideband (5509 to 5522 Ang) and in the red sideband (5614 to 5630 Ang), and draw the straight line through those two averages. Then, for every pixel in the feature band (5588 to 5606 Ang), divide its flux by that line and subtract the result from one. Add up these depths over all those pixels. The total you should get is 0.18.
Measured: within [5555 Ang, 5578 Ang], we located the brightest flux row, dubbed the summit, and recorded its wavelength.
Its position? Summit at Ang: 5574.19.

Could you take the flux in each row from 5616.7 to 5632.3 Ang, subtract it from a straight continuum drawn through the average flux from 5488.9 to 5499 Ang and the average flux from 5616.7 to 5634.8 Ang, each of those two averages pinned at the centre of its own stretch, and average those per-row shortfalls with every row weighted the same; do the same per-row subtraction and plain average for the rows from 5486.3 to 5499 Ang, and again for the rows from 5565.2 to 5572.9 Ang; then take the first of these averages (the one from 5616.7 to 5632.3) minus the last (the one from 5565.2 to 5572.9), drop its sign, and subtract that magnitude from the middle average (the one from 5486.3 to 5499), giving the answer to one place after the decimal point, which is -3.2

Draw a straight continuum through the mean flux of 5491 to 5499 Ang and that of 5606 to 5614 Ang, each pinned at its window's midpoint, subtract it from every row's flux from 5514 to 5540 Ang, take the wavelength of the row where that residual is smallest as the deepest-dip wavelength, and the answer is 5523.09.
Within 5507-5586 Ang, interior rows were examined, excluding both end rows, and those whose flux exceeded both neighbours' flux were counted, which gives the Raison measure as 11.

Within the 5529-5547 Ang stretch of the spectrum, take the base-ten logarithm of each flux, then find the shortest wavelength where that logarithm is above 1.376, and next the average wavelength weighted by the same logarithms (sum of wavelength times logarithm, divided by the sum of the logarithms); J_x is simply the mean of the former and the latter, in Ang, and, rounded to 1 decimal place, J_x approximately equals 5535.8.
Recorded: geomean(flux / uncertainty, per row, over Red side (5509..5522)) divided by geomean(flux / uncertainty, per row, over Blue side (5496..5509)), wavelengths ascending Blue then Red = 1.01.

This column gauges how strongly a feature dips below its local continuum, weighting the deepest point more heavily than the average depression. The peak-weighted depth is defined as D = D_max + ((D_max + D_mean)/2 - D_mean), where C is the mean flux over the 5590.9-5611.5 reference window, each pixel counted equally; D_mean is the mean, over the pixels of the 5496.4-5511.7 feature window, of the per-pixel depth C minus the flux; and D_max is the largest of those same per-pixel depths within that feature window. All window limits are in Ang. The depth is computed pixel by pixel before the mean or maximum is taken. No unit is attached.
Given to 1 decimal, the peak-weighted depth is 0.5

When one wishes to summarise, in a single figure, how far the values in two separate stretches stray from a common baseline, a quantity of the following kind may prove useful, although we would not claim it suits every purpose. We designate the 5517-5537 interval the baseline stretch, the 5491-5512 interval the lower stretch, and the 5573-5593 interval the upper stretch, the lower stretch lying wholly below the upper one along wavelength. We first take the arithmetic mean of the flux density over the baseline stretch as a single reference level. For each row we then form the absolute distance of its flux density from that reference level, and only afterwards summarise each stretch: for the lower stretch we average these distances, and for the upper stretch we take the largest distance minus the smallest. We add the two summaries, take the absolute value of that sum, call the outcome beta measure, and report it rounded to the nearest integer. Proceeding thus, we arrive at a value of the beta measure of 16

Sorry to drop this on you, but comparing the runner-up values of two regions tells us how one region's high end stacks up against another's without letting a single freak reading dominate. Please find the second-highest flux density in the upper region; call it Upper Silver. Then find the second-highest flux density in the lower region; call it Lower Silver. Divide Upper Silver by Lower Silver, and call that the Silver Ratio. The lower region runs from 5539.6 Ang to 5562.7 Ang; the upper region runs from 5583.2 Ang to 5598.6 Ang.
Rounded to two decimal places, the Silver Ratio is 0.97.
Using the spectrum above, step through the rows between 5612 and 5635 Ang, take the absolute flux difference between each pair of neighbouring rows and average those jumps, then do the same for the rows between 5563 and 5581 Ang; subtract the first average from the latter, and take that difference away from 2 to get -5.6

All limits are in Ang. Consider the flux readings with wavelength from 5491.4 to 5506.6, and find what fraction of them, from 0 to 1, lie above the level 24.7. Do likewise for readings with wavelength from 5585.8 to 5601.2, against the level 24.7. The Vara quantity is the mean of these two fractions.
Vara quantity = 0.33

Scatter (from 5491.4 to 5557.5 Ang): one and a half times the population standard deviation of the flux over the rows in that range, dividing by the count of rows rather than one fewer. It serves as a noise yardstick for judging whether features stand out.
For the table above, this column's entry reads 2.0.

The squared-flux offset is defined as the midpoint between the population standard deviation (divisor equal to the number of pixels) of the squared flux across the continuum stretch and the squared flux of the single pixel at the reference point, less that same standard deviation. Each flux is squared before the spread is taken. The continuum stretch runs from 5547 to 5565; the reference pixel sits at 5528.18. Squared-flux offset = 234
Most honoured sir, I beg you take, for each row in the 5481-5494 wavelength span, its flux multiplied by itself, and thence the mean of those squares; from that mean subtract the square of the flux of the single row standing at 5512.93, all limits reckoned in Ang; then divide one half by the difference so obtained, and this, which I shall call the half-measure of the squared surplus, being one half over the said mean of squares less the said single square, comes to -0.025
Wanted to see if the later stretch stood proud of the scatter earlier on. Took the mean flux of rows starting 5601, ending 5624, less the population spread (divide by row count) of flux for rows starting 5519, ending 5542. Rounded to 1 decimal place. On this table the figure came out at 21.9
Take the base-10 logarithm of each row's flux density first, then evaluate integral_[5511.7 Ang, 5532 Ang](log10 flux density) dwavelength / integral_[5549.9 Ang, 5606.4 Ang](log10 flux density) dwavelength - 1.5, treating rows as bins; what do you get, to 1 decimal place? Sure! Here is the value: -1.1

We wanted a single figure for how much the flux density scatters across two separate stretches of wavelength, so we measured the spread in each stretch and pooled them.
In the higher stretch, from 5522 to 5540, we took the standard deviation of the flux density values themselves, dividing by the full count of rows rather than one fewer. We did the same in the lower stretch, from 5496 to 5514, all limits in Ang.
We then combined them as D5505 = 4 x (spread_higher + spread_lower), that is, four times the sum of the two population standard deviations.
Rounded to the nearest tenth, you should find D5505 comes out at 10.4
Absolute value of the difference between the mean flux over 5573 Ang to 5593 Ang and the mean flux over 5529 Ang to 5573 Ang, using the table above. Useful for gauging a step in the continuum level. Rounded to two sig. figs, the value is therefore 1.9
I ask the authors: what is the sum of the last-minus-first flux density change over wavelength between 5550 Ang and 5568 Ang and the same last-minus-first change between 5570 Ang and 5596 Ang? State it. 10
